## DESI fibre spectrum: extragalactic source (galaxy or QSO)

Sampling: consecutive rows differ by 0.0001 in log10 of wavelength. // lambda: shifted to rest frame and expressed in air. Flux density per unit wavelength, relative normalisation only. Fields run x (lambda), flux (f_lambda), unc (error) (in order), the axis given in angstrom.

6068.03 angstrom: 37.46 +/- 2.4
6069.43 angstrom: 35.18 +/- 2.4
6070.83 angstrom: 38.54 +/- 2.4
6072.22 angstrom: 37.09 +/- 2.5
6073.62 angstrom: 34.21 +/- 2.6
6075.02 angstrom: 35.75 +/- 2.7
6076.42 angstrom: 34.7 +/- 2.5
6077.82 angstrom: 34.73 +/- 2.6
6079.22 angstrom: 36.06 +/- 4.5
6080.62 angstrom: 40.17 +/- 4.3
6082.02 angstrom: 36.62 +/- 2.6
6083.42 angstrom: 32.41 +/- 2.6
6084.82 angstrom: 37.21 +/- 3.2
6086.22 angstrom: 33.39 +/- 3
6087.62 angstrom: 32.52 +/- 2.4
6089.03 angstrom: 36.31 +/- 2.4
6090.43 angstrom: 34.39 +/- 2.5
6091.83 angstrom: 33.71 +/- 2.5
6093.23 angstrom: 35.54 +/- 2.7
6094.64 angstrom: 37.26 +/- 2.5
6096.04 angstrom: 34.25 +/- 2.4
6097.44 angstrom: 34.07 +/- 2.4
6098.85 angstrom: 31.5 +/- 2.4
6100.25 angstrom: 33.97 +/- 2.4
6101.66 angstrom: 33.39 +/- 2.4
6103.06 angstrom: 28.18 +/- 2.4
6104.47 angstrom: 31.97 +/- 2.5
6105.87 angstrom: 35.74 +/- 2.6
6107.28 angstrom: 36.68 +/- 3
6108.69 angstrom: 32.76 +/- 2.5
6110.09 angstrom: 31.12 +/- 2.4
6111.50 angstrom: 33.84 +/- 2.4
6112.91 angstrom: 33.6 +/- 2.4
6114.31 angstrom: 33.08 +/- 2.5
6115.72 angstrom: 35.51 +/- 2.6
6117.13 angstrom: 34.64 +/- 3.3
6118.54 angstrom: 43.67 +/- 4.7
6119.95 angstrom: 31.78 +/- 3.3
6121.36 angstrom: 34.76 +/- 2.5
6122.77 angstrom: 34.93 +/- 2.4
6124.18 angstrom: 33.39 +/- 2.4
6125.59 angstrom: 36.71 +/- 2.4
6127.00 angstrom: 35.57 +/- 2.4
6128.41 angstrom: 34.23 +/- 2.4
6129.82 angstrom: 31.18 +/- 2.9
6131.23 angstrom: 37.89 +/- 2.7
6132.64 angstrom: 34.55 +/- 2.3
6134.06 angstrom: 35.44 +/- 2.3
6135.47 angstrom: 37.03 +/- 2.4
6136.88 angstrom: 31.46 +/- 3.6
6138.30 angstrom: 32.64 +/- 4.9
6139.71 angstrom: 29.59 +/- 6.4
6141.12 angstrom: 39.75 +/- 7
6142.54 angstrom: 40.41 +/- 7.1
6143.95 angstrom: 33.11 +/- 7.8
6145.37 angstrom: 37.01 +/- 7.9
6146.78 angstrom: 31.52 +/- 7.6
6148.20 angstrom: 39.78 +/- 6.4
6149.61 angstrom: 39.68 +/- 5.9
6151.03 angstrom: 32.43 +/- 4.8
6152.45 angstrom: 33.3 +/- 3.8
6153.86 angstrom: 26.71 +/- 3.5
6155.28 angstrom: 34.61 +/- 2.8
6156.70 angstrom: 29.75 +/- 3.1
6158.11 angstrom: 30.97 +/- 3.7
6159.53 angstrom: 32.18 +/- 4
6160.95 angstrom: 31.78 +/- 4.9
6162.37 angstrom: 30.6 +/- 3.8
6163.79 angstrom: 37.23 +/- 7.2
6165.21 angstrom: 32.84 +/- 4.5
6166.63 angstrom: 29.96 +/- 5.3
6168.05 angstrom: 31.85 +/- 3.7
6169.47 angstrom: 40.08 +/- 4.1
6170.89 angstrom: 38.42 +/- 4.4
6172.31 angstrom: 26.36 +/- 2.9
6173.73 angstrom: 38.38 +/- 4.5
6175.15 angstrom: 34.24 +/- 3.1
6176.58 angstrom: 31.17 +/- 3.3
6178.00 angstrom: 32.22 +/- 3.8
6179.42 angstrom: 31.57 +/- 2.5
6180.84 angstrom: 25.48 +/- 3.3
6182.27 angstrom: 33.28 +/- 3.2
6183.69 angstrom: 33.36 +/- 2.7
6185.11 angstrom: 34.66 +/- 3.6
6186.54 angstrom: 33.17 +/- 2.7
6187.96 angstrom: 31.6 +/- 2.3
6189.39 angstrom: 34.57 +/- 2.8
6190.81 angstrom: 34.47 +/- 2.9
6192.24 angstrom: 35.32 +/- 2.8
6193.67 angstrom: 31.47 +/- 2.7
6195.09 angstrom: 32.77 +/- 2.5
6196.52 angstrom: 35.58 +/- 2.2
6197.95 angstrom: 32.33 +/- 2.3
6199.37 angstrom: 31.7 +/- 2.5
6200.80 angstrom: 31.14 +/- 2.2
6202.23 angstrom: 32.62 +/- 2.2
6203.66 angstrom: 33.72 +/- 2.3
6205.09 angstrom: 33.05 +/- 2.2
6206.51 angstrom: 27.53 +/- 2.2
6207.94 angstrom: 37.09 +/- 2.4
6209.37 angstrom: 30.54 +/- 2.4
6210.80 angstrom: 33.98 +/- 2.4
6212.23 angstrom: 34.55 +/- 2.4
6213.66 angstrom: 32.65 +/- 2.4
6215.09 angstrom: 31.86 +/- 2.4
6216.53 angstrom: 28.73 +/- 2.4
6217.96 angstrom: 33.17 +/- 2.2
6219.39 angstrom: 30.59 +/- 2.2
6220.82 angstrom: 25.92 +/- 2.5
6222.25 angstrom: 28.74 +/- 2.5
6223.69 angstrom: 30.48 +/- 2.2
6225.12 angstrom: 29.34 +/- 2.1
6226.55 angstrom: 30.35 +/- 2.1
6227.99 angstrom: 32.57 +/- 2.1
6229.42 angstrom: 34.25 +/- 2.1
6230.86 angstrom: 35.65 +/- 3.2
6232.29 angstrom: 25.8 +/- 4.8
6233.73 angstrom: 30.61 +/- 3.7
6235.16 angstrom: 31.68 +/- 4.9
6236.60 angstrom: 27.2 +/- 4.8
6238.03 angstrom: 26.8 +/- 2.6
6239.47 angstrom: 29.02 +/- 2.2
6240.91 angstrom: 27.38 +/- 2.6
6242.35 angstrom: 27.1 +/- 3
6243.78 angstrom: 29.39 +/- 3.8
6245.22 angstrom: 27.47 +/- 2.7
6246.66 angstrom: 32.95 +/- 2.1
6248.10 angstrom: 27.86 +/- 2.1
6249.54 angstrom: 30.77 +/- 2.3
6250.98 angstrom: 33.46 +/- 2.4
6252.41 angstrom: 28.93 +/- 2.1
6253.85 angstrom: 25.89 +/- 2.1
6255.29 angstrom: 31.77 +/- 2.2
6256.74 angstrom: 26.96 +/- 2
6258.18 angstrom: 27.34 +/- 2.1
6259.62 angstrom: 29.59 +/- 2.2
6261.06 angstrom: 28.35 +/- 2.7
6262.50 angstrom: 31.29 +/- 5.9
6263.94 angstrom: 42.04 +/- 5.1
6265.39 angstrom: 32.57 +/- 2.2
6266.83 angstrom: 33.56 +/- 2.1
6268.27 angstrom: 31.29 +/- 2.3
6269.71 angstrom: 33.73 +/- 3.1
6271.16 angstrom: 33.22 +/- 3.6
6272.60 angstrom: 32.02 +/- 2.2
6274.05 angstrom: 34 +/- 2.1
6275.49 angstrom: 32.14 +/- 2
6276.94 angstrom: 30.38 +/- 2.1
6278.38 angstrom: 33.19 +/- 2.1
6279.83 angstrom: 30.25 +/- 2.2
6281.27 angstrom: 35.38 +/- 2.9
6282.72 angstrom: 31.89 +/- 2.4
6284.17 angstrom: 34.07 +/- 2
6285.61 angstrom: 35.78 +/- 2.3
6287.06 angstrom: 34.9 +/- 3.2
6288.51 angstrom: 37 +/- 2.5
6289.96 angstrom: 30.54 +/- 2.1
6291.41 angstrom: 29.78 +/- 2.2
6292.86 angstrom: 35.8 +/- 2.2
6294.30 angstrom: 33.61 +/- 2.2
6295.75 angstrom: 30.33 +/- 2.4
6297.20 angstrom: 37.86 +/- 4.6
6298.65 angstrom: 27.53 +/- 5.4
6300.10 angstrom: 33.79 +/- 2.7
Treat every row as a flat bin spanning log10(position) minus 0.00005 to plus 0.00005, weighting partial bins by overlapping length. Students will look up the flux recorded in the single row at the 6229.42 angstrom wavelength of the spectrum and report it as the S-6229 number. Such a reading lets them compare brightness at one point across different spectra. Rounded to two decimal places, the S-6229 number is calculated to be 34.25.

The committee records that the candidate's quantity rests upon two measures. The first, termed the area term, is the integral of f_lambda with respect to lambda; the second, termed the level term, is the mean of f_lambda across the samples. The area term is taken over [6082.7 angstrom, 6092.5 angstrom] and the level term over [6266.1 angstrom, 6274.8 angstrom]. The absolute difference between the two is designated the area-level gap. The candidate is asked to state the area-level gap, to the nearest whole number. 303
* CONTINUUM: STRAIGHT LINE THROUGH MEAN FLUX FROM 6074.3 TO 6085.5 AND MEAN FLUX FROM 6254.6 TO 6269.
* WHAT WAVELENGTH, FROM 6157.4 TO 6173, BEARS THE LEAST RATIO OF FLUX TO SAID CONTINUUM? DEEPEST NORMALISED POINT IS 6172.31 angstrom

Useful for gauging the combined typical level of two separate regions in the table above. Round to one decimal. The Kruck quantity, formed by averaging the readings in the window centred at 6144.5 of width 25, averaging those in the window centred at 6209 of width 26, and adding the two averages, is 66.4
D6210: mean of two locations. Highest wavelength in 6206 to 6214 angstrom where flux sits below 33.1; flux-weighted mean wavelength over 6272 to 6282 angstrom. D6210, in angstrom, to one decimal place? 6245.3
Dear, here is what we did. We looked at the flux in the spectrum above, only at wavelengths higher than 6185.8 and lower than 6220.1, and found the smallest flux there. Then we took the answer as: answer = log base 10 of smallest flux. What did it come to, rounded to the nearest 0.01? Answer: 1.44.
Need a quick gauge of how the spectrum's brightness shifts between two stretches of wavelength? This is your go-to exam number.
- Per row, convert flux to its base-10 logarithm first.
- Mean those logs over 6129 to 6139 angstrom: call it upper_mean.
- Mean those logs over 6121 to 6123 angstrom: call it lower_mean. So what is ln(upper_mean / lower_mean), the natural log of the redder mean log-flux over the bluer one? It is -0.005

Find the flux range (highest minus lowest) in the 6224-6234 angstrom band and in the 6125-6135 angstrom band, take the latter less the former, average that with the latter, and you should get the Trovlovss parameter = 1.8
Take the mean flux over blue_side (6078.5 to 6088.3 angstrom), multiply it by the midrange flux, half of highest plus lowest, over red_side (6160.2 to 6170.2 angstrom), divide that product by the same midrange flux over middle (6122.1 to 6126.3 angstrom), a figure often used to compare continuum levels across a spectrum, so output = 35.5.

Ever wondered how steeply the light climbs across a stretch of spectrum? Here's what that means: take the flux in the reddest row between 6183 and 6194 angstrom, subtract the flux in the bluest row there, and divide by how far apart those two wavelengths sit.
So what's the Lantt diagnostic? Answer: -0.19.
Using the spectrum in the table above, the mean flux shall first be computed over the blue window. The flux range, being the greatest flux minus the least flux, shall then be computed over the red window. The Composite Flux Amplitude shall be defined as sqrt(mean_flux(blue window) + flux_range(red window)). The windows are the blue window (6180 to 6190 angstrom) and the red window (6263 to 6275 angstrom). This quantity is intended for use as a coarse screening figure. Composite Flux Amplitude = 6.56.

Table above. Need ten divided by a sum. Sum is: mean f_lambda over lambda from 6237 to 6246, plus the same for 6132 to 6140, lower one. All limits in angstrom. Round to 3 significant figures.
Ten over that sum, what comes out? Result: 0.163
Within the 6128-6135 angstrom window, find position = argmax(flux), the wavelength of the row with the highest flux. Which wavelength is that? 6131.23 angstrom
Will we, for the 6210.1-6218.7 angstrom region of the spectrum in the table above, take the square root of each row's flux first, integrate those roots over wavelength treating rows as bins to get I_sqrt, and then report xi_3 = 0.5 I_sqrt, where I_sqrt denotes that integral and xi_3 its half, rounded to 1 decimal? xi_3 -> 24.5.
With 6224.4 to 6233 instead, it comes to 24.0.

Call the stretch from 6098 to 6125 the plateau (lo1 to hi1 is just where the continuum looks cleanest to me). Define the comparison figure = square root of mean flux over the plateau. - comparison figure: 5.82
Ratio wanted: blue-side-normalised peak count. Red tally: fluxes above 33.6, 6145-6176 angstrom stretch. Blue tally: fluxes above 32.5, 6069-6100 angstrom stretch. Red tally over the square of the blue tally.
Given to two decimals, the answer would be 0.02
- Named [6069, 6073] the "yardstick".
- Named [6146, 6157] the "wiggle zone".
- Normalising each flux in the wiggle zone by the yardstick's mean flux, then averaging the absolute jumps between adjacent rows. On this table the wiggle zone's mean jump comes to 0.14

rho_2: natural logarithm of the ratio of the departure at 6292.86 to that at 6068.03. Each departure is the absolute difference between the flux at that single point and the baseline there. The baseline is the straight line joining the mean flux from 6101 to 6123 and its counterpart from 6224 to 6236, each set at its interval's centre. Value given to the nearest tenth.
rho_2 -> 1.0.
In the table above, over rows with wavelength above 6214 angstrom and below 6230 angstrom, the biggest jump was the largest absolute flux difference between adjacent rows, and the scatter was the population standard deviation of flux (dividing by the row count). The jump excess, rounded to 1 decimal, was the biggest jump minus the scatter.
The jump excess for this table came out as 2.4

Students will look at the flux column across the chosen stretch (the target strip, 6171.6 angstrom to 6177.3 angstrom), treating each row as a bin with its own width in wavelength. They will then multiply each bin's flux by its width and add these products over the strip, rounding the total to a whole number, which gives 185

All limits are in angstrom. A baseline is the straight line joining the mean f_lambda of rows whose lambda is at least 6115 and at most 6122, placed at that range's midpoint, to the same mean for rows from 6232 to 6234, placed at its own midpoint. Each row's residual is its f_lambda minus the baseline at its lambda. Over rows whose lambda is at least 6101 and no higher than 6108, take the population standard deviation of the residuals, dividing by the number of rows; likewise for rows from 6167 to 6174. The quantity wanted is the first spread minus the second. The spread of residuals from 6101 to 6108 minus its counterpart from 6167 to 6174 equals -2.1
